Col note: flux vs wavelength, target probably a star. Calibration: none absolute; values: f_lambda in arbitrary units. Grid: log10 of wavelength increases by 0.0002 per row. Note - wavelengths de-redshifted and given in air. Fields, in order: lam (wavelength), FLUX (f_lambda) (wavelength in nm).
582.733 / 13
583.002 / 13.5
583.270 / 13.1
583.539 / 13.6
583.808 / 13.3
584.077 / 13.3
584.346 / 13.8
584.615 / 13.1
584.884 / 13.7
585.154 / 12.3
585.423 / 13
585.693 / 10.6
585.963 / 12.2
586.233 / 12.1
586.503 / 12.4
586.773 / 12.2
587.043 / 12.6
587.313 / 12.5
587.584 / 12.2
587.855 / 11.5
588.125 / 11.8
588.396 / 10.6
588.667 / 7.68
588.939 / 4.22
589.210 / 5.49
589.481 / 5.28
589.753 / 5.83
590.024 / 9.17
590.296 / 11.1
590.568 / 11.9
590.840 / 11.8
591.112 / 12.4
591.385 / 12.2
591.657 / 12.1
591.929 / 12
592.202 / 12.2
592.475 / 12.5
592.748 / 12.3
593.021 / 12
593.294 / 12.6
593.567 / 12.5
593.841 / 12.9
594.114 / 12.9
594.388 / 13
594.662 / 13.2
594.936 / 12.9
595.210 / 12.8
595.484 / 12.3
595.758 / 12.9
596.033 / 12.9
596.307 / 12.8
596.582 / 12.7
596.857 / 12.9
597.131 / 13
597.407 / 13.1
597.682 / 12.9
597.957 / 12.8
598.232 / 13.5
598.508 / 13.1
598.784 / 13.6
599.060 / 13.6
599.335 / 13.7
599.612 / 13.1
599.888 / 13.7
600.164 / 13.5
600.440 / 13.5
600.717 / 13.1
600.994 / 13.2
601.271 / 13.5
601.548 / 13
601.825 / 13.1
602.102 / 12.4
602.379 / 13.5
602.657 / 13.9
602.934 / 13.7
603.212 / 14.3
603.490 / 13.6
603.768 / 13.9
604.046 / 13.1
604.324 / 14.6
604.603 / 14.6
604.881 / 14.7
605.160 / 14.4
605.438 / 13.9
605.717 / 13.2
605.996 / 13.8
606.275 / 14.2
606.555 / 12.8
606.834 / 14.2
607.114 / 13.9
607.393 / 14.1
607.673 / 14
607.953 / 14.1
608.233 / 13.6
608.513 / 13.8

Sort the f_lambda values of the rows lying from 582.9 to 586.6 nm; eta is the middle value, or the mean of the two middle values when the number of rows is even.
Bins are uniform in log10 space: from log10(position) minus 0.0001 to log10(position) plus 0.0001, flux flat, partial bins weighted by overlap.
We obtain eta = 13.1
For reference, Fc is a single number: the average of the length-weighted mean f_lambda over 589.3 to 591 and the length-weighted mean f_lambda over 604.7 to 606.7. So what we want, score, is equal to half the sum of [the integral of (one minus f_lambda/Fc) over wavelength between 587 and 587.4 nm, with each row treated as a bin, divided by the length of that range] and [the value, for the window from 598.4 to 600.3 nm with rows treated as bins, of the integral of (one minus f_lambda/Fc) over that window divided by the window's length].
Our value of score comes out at -0.131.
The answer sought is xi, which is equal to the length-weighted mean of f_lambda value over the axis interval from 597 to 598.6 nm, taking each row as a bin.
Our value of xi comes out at 13.1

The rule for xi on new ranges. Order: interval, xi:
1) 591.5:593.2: 12.2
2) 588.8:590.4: 6.8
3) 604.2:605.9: 14.2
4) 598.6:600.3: 13.5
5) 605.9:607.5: 13.8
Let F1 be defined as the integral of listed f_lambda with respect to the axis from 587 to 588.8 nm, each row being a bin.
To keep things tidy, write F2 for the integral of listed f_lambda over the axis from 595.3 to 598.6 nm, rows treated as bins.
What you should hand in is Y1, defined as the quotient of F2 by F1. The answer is 2.1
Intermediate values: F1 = 20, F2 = 43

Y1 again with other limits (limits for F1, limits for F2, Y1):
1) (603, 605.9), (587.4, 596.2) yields 2.4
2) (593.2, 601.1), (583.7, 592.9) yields 1.0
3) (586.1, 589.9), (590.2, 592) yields 0.6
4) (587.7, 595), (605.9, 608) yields 0.4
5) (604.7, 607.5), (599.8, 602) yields 0.8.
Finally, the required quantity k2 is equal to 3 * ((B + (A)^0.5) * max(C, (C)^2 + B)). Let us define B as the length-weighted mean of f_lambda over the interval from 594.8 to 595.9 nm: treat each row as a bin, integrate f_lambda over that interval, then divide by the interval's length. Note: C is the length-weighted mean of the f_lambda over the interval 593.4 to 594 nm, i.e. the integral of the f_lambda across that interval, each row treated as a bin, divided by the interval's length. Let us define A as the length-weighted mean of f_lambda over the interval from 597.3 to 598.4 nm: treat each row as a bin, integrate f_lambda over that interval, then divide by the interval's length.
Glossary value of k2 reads 8540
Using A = 13.1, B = 12.7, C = 12.7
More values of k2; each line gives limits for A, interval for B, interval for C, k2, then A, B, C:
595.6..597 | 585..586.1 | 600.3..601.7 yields 8803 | 12.8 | 12.0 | 13.3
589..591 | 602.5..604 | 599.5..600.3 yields 9787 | 8.5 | 13.8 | 13.5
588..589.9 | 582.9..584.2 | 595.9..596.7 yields 8539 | 7.3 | 13.4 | 12.8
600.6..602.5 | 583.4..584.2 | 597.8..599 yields 9663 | 13.1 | 13.4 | 13.3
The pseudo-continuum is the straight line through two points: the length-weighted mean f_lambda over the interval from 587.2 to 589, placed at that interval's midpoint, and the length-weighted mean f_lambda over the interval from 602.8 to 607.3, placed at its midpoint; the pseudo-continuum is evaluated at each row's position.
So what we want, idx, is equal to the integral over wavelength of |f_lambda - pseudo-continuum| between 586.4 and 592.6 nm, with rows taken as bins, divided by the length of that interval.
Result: 2.16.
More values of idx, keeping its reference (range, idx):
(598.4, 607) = 0.52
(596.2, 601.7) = 0.62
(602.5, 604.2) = 0.39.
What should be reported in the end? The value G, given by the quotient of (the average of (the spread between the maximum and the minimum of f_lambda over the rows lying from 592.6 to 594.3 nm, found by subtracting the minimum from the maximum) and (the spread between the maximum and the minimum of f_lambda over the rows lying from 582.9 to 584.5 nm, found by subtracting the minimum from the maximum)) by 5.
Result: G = 0.160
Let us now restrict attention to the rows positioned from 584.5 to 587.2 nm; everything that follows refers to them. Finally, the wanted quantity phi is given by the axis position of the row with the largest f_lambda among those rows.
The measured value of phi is 584.884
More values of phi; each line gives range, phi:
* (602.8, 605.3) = 604.881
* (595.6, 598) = 597.407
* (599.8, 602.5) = 599.888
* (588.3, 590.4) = 590.296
